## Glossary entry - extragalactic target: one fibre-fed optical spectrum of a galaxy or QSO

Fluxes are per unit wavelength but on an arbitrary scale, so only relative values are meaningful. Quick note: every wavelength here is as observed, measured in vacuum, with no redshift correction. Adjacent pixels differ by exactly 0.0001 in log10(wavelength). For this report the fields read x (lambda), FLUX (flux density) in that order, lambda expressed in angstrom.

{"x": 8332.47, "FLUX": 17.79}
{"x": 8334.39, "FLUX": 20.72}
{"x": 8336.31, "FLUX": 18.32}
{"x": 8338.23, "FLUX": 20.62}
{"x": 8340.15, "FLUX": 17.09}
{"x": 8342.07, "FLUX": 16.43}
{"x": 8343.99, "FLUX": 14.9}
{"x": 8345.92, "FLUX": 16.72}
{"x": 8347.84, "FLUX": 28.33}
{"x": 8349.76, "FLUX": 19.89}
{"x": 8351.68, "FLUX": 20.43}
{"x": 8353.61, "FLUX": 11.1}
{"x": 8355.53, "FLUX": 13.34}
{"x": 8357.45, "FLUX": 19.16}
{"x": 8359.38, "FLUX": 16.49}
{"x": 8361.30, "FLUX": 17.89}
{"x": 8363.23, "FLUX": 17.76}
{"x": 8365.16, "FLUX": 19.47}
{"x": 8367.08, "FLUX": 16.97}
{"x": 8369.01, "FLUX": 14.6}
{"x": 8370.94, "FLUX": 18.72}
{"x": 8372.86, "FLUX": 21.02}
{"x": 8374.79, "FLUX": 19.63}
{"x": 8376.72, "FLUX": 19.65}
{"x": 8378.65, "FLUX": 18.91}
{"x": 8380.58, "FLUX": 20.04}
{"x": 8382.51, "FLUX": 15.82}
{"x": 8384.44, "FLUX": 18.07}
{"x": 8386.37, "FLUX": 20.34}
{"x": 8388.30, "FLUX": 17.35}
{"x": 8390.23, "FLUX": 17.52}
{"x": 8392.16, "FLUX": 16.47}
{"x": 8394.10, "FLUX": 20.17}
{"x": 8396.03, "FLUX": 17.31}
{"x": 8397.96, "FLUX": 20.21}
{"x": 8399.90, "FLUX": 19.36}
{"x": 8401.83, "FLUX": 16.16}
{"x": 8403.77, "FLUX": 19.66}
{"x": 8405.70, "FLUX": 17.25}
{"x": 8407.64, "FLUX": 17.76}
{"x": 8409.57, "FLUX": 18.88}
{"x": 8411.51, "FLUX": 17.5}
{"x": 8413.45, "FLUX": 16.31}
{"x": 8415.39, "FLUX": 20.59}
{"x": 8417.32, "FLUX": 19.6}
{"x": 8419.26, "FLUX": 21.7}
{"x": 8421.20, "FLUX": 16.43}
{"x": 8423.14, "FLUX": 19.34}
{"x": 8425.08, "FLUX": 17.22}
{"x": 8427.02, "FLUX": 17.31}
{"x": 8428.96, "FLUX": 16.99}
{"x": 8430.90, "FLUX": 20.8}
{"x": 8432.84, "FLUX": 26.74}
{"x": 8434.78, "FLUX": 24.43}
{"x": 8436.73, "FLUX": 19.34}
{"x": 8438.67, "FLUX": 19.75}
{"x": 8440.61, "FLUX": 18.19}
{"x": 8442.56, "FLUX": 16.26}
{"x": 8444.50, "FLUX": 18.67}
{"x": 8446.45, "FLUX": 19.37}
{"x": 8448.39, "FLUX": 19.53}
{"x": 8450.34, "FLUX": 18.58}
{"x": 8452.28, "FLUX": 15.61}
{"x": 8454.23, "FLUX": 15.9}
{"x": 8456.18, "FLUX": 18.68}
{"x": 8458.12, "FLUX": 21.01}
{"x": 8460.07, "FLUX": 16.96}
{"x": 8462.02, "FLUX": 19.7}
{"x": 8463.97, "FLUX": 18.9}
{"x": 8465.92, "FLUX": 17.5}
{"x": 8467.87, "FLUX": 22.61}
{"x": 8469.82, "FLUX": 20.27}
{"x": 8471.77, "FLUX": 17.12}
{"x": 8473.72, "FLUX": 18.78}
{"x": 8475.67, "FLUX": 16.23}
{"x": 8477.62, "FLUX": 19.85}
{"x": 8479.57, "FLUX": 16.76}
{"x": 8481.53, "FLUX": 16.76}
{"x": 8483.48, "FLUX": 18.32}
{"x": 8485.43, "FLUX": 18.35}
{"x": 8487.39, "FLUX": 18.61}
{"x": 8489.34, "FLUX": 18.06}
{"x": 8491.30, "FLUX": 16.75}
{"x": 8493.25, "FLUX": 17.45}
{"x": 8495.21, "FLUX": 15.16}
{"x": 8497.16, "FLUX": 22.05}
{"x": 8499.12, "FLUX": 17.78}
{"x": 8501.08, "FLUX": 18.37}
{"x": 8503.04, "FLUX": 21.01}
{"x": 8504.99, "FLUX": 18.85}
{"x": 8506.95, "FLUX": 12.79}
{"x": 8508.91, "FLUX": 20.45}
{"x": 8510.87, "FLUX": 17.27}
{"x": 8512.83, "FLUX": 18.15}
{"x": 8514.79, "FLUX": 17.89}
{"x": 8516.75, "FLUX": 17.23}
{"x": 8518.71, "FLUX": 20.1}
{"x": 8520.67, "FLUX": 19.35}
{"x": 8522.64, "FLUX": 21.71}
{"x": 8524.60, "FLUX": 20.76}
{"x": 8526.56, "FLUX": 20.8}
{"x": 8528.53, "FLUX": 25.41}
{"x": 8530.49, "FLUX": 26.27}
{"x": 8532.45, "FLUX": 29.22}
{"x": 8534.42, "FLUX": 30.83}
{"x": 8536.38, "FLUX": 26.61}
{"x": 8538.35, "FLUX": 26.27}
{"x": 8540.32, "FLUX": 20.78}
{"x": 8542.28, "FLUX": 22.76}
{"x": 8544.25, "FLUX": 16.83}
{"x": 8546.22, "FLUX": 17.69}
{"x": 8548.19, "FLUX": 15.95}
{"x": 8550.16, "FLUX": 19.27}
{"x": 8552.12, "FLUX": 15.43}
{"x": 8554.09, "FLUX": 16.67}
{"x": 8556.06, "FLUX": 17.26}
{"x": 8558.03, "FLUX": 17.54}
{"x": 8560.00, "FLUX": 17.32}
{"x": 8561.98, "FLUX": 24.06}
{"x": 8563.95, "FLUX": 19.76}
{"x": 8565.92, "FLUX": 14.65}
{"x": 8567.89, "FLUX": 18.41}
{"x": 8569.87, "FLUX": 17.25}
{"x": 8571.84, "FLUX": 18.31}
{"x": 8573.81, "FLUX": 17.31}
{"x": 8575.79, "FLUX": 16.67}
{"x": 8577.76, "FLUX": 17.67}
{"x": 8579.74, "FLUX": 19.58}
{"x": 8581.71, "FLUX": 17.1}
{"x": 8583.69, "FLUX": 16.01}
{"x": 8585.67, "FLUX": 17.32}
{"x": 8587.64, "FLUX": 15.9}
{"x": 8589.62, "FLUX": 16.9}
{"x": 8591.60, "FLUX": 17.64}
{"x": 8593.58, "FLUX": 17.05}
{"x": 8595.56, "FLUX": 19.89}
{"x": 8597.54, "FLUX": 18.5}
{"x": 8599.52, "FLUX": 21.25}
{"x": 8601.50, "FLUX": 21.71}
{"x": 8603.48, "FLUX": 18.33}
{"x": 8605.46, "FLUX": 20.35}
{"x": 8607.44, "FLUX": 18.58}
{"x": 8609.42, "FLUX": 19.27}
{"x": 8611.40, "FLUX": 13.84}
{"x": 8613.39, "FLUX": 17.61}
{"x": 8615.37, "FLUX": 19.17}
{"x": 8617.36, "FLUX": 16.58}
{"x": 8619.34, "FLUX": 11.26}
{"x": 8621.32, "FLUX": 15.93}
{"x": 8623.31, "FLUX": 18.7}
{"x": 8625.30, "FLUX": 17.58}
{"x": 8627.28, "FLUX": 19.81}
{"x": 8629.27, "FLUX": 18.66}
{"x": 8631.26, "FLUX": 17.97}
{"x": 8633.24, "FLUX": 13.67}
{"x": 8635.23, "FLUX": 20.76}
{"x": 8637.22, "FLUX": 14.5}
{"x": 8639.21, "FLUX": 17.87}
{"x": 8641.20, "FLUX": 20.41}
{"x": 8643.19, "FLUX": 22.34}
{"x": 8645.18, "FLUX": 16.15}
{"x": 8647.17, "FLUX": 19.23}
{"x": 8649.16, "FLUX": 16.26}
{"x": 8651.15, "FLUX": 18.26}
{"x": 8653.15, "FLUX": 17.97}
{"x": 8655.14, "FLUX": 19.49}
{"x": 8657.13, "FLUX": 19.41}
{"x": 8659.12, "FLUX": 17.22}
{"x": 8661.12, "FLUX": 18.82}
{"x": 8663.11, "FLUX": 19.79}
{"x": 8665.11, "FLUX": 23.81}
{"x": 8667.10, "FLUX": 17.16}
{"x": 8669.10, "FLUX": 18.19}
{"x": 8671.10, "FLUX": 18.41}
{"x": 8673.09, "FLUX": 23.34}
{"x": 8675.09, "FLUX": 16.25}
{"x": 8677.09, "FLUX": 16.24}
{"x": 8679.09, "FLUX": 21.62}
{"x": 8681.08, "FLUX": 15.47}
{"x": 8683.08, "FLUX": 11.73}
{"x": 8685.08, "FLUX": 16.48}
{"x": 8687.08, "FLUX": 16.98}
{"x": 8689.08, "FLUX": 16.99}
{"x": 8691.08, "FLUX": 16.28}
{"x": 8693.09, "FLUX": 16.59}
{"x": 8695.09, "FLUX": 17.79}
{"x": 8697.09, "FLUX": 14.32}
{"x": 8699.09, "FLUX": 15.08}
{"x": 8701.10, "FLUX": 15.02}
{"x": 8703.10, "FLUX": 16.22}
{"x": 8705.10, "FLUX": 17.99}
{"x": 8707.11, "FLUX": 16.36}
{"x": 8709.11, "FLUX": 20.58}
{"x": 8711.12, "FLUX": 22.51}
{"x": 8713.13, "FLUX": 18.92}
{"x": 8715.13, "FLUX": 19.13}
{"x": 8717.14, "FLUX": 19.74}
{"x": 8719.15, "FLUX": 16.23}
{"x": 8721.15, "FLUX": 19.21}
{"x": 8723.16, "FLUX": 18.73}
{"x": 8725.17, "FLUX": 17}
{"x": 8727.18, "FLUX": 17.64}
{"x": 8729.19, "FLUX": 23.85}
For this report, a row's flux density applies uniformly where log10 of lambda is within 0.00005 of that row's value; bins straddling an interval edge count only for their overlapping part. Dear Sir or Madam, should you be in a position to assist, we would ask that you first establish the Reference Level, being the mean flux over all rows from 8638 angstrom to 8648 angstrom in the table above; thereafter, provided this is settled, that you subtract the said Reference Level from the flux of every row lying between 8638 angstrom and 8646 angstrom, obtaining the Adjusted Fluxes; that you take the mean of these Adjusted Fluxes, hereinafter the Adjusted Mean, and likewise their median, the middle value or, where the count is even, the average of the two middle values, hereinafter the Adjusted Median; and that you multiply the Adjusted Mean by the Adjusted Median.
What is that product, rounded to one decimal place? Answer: 0.0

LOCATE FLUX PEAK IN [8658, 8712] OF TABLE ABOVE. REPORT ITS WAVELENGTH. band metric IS 8665.11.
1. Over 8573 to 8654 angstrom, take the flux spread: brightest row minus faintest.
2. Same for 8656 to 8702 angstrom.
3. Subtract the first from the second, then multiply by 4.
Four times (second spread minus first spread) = 4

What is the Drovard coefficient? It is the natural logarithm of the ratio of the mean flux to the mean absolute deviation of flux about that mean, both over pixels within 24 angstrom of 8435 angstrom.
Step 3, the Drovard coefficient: 2.3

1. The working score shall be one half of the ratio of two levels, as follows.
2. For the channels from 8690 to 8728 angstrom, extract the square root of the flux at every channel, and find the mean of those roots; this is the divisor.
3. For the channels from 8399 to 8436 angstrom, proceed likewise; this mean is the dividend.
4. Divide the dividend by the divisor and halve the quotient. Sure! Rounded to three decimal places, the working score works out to 0.521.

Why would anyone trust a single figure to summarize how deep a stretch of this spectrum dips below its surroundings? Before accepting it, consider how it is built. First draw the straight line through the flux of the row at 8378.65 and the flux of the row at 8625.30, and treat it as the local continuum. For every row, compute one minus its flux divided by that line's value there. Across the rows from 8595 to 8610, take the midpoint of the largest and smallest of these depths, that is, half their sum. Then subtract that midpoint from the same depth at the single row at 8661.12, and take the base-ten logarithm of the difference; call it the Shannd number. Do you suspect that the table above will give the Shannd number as -1.31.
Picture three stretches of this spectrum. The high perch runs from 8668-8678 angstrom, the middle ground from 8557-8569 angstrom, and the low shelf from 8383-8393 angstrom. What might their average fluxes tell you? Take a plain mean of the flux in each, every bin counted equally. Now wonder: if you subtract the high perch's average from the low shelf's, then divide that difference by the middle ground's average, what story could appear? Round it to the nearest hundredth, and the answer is -0.03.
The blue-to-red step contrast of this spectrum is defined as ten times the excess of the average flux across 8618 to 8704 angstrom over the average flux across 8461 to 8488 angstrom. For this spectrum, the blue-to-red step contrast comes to -10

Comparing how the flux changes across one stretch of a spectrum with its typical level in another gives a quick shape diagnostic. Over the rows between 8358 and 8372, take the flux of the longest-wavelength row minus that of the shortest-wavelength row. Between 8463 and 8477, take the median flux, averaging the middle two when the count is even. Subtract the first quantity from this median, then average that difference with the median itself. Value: 17.7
